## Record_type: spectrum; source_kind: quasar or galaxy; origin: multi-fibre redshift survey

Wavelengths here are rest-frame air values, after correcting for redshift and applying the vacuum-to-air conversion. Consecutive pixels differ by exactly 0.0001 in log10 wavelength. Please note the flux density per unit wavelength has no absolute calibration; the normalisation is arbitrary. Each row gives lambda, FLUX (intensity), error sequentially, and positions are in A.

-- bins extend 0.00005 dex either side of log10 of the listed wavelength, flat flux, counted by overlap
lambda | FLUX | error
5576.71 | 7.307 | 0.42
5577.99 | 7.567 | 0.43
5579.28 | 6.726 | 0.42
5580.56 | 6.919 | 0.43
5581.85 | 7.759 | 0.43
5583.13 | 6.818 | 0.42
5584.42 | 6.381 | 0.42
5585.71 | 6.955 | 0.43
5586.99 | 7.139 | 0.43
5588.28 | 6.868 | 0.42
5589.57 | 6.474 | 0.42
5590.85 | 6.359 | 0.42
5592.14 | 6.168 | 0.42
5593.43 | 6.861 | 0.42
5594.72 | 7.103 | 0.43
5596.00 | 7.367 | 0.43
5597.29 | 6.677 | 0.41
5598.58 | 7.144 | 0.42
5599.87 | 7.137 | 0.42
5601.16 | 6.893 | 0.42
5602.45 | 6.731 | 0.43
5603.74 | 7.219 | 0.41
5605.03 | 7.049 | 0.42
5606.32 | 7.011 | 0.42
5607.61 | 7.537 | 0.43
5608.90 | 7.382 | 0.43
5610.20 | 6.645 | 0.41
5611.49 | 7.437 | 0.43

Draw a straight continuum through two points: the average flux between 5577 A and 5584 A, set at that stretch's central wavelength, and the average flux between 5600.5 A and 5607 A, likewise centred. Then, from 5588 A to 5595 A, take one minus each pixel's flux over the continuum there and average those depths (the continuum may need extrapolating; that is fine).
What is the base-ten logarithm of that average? -1.2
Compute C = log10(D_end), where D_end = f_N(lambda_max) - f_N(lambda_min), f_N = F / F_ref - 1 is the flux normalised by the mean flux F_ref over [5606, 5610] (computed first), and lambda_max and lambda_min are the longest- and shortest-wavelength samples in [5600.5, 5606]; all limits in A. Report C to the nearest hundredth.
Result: -1.67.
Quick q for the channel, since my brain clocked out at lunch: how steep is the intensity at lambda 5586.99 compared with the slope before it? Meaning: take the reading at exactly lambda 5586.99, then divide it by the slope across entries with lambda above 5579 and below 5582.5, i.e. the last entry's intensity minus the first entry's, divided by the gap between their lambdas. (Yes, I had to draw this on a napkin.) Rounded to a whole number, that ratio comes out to 18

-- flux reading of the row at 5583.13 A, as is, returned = 6.818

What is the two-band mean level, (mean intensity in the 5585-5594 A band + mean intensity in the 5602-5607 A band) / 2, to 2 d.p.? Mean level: 6.85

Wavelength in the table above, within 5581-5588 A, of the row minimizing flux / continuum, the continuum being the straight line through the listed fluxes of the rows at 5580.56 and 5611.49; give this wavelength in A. 5584.42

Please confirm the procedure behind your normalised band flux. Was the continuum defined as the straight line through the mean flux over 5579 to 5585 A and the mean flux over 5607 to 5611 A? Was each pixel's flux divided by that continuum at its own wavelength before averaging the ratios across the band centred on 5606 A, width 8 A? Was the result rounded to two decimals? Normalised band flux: 1.00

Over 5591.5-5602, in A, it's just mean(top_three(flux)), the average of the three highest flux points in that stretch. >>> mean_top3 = 7.22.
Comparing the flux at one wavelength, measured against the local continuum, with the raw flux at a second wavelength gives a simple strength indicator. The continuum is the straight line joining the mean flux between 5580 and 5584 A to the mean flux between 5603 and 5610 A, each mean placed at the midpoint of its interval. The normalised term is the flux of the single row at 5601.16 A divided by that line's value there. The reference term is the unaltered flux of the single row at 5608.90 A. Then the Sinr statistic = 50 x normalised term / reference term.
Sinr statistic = 6.5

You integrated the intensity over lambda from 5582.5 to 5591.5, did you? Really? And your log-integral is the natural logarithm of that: 4.1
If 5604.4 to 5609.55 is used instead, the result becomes 3.6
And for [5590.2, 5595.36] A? 3.5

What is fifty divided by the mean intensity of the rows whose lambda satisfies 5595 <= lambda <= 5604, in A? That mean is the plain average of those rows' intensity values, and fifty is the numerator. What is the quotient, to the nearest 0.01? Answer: 7.12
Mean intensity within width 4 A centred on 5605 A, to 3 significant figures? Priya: 7.09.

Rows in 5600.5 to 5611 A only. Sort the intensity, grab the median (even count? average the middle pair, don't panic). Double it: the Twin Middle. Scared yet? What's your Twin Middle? 14.1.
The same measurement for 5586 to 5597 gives 13.7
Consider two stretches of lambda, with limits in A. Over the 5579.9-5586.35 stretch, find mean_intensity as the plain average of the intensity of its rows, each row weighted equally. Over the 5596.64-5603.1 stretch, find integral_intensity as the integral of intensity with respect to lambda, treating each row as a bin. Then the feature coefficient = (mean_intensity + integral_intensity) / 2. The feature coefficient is 25.8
